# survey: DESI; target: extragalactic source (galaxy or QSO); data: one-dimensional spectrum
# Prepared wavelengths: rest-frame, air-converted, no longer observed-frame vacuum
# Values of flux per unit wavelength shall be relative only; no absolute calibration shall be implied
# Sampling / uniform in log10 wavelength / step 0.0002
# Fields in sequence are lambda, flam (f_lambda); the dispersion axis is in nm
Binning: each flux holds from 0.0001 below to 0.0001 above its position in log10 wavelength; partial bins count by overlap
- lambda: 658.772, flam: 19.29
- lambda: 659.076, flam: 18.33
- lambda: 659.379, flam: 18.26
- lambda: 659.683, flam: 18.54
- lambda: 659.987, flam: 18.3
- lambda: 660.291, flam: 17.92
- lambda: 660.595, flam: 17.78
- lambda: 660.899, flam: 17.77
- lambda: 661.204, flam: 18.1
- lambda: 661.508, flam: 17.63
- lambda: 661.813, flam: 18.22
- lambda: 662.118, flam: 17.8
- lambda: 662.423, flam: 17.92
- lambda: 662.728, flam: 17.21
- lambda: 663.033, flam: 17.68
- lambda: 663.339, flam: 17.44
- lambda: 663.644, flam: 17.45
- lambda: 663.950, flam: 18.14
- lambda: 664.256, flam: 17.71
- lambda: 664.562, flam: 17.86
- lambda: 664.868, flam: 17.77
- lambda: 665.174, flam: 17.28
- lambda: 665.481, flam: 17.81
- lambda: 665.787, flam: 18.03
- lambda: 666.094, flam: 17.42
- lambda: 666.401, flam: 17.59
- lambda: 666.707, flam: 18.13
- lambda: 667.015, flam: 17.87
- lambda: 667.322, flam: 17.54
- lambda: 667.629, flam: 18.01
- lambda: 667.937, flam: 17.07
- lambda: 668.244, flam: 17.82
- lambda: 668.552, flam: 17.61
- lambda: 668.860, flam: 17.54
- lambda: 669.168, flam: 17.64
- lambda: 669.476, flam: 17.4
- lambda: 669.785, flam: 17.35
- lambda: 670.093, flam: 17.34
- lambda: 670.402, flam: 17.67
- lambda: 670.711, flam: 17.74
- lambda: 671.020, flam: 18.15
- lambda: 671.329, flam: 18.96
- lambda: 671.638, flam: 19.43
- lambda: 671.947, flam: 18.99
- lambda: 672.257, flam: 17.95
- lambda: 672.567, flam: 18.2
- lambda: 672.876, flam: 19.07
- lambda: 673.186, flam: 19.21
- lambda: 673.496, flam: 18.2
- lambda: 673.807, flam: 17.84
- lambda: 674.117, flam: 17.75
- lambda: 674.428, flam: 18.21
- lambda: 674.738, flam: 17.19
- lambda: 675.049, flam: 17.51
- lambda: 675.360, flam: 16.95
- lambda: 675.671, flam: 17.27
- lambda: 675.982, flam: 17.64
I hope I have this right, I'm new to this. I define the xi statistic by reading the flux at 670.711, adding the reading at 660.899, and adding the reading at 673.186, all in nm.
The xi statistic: 54.7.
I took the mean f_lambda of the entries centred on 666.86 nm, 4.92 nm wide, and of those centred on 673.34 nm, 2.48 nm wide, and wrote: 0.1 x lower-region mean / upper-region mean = 0.097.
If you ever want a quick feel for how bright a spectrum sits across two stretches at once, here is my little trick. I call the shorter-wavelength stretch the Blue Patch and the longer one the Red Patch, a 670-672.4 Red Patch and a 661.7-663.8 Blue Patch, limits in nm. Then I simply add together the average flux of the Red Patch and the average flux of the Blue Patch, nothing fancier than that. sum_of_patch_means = 36.0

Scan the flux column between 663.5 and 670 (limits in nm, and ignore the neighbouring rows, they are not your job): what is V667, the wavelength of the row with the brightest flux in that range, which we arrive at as 663.950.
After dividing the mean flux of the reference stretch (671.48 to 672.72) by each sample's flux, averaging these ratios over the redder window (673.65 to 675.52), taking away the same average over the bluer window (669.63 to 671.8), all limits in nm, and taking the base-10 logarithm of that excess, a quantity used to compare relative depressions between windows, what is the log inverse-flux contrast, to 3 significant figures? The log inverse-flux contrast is -1.54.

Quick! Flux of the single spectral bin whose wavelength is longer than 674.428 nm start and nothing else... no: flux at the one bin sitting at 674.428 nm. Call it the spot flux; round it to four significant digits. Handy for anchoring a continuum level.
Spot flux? 18.21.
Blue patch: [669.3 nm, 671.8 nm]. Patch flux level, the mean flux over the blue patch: 18.0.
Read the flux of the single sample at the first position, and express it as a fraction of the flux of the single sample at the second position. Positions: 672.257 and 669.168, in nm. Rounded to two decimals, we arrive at 1.02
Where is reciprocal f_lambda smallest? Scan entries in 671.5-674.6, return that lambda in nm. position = 671.638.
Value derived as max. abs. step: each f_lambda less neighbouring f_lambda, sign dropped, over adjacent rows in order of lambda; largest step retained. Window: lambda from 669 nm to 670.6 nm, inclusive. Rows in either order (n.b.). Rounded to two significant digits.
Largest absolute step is 0.33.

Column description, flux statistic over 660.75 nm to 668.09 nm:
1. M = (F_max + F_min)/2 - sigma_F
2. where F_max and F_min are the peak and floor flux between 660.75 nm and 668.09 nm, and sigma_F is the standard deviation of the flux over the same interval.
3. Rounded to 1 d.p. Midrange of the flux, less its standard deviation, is 17.3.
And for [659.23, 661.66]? 17.8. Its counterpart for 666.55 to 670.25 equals 17.3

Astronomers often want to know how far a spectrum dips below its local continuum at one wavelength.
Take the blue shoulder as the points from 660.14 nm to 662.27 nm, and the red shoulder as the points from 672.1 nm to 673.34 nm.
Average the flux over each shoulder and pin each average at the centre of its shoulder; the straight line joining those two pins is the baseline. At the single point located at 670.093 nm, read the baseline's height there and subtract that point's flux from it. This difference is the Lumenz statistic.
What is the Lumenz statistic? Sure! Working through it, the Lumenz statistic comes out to 1.1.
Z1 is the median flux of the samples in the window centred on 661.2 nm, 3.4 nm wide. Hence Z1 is 17.92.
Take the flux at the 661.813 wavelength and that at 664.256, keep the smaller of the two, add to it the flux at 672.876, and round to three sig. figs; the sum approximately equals 36.8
